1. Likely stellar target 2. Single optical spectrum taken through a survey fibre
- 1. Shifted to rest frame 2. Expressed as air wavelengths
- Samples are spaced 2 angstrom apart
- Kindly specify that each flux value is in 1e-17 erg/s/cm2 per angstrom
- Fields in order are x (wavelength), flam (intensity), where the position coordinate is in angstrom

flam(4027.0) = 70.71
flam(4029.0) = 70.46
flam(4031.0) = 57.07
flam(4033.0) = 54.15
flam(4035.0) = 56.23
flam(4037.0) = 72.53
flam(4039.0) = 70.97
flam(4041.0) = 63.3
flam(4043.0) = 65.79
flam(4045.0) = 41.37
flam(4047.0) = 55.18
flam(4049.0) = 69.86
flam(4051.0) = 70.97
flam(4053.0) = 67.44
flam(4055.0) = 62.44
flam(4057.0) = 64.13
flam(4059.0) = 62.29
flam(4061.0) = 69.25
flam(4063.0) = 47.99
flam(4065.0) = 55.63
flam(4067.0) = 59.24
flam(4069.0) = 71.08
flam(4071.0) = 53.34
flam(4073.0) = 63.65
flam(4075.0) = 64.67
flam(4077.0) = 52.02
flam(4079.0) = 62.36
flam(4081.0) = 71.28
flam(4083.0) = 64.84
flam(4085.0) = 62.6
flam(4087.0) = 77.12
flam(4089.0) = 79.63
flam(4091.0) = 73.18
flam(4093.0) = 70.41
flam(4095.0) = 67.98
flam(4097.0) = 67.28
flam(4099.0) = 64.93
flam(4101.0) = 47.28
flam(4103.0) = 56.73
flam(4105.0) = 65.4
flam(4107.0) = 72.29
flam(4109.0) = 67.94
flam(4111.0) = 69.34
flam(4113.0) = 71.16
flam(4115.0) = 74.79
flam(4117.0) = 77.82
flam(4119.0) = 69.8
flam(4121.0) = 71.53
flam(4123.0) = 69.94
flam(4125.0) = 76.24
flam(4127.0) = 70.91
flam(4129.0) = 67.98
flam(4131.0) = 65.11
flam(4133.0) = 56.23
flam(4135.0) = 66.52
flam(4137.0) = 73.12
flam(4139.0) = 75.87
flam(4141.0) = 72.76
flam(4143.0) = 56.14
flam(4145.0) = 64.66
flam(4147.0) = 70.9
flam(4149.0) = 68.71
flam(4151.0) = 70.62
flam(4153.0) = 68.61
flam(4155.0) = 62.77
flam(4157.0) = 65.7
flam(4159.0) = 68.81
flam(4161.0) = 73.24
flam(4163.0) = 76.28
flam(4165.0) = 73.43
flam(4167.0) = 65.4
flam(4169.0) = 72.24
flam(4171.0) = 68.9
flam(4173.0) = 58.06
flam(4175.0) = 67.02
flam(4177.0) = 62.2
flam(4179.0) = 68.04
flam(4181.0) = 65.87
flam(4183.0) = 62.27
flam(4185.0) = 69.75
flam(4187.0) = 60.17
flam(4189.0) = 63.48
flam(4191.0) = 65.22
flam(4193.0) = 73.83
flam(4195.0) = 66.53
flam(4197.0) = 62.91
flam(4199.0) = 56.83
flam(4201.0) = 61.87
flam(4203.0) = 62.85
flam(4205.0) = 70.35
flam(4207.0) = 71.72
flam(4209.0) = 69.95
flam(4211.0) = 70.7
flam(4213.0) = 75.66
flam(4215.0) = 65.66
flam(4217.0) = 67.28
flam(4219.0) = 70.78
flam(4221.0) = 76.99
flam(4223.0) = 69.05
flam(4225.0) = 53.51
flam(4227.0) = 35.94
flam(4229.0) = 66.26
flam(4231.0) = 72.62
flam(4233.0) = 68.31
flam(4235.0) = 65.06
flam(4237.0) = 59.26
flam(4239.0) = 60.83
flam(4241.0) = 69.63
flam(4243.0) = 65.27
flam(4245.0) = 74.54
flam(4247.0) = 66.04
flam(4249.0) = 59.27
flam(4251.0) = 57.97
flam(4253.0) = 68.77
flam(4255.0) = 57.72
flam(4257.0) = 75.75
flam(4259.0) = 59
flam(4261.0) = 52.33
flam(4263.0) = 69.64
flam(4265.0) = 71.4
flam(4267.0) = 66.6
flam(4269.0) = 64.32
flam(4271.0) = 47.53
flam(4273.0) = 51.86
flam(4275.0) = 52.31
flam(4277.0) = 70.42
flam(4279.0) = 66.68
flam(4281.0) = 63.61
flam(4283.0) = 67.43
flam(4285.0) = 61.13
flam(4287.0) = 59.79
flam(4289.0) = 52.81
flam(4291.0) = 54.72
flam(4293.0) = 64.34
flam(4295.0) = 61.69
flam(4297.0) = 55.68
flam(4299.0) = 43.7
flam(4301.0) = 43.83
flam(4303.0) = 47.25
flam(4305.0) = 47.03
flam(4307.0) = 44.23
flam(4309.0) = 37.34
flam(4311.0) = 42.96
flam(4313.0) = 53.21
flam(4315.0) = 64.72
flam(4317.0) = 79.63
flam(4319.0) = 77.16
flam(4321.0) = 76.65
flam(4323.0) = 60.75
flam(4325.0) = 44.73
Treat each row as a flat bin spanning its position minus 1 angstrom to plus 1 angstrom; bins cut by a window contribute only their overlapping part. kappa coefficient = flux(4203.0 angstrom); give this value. 62.85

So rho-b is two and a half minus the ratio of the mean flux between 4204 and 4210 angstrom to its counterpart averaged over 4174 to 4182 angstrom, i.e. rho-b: 1.43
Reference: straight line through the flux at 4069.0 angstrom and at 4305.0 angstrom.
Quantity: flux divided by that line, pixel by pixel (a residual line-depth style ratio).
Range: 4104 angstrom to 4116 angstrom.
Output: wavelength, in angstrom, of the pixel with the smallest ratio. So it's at 4105.0 angstrom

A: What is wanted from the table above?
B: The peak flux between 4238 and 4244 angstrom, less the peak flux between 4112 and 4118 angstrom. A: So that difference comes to -8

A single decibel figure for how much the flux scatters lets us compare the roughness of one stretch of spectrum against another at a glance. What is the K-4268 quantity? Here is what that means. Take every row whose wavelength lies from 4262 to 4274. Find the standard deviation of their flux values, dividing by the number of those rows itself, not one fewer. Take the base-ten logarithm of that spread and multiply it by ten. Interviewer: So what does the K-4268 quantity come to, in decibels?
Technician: 9.5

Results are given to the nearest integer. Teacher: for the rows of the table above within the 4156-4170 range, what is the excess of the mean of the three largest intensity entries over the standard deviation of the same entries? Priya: 70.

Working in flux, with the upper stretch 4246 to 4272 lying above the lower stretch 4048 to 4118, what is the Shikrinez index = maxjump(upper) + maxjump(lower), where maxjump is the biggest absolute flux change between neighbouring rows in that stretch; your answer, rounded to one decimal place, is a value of 39.3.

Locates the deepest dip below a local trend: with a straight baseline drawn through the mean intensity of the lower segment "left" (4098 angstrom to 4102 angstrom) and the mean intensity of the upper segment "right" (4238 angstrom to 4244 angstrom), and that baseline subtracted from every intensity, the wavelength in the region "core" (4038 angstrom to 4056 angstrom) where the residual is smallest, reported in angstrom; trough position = 4045.0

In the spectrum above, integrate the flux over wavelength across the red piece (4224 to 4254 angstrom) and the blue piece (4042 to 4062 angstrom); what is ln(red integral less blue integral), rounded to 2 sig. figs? 6.4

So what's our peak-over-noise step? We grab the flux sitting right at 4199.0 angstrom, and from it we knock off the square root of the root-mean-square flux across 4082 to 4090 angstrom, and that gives 48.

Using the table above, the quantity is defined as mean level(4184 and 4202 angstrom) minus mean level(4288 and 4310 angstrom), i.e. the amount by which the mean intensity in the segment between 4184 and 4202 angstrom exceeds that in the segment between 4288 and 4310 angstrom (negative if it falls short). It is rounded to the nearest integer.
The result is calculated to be 14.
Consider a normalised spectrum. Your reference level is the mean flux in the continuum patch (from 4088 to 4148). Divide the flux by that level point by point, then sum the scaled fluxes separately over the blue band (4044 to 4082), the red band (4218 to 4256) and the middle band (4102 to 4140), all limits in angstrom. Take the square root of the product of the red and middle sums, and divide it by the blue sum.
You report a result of 1.09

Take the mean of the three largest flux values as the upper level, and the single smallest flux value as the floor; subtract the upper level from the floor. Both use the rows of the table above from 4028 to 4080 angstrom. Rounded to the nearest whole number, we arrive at -30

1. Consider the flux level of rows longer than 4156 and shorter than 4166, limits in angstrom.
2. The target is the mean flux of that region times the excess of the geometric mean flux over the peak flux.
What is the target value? -349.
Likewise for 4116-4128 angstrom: -377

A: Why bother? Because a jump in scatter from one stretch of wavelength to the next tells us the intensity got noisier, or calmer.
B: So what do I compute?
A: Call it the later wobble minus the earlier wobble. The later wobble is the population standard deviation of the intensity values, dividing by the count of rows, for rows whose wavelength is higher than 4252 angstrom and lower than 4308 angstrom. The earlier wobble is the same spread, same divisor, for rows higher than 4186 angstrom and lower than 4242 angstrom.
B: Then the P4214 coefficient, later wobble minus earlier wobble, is 1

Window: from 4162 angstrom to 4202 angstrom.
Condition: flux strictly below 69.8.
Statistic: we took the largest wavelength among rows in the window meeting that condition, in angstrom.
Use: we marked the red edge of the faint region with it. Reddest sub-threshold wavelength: 4201.0 angstrom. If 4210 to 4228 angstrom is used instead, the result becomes 4227.0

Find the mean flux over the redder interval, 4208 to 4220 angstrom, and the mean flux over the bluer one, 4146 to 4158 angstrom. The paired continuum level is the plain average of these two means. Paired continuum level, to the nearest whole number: 69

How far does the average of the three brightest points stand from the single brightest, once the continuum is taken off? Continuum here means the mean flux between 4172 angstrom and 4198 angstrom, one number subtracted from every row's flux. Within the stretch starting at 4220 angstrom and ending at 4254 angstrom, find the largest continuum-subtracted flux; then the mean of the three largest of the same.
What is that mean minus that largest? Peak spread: -2.3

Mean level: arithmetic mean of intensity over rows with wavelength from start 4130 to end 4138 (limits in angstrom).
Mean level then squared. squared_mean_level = 4257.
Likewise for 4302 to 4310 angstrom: 1933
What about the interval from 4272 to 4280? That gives 3638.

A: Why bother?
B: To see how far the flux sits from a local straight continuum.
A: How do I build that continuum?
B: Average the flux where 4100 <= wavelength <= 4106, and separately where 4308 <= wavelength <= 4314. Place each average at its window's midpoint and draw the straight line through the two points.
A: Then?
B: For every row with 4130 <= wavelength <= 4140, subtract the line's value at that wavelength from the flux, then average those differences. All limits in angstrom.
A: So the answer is 12.7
